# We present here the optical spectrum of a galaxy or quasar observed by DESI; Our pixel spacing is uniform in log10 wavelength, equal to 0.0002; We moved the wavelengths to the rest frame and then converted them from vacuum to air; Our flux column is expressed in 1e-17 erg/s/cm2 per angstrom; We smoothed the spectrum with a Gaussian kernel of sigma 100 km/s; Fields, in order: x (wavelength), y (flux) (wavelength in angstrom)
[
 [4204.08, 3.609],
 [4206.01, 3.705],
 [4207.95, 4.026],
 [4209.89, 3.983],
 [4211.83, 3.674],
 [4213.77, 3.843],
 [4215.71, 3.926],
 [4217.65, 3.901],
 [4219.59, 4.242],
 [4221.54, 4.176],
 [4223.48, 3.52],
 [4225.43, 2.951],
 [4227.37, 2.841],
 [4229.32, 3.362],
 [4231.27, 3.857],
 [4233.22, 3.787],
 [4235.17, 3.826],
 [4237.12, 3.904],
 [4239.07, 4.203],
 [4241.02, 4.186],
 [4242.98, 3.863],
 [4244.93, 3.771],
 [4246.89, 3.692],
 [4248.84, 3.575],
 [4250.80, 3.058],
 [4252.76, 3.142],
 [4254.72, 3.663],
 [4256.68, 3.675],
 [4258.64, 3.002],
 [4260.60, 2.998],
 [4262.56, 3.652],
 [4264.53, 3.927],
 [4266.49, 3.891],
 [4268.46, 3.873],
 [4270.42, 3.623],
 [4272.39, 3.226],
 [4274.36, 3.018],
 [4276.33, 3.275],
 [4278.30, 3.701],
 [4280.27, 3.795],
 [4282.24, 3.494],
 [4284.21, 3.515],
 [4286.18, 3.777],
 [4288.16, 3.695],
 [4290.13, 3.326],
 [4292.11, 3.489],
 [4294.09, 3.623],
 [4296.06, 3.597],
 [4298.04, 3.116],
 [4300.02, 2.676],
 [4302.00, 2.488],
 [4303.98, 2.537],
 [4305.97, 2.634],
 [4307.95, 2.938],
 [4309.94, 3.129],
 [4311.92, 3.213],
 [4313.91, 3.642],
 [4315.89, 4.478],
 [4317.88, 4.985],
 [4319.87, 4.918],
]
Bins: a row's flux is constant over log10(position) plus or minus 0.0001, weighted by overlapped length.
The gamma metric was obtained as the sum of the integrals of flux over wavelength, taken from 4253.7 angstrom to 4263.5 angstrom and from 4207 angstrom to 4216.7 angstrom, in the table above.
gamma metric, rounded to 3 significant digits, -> 71.0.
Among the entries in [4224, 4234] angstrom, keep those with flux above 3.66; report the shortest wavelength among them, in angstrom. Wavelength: 4231.27 angstrom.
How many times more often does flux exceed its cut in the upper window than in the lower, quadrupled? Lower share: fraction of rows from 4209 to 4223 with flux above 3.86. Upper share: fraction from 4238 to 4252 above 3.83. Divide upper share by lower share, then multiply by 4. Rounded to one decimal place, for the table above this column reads 2.4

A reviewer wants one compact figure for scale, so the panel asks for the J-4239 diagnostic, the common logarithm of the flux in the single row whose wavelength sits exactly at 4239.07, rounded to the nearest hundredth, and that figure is 0.62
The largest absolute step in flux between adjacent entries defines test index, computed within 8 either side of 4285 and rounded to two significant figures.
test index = 0.37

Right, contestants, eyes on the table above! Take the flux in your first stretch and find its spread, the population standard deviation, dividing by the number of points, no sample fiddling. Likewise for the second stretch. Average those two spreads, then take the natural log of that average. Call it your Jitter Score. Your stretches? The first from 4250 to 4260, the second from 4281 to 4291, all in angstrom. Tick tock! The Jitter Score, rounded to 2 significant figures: -1.5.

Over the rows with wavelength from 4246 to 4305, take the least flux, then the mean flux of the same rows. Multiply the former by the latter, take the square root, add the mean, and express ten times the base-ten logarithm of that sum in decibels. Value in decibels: 8.00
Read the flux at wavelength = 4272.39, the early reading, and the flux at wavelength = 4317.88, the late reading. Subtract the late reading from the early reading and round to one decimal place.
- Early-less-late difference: -1.8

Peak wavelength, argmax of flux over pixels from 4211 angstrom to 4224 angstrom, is 4219.59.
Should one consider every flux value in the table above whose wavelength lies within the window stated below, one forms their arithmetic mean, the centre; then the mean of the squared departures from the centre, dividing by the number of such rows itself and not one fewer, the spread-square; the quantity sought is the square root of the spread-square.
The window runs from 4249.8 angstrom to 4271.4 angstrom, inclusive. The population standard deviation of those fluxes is 0.36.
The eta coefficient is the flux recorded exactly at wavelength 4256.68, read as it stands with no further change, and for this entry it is 3.675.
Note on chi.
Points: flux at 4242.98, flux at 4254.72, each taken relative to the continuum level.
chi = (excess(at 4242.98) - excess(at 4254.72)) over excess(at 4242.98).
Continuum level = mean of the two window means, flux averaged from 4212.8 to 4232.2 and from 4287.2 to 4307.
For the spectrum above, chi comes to 0.42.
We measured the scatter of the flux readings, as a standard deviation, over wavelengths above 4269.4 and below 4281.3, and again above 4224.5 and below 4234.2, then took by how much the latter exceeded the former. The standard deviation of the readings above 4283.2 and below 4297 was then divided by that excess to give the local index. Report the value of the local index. 1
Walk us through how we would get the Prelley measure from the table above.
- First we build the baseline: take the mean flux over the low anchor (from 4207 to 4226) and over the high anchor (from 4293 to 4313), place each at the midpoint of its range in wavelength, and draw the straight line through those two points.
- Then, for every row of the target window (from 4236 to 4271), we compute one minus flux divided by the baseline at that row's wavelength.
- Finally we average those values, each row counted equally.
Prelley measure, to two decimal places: -0.05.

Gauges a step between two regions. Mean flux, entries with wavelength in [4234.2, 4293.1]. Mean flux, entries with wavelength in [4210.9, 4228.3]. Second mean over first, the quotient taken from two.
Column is 0.98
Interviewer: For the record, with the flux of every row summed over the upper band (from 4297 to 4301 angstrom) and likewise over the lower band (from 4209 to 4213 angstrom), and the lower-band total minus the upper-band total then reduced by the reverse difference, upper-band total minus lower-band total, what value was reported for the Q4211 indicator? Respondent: 3.7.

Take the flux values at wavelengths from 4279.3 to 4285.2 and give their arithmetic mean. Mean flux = 3.6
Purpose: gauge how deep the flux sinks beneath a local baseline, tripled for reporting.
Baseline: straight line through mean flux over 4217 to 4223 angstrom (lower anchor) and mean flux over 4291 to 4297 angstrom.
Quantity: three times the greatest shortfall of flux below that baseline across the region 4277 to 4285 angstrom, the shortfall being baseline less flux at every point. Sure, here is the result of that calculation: 0.5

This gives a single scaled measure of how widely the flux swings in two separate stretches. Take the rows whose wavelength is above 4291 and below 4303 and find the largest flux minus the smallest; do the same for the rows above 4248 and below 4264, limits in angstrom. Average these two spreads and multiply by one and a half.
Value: 1.36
